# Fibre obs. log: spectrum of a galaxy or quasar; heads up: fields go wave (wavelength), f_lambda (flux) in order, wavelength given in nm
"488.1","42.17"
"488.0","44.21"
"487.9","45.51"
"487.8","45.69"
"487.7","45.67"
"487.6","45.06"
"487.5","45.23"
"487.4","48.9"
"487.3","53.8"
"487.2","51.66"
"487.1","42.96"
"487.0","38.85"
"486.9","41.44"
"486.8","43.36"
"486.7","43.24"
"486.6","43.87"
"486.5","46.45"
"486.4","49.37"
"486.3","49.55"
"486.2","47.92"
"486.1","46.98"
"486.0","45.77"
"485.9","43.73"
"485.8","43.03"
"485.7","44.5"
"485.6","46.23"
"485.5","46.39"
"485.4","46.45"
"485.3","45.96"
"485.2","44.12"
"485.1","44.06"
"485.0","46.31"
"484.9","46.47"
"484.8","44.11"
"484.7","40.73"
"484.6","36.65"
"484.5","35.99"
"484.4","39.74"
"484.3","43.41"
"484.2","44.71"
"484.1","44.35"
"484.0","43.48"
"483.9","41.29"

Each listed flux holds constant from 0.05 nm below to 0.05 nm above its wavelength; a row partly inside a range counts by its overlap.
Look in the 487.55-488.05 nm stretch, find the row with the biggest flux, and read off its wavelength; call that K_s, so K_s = 487.8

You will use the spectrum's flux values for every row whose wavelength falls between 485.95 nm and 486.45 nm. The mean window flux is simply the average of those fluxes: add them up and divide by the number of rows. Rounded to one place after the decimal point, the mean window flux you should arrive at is 47.9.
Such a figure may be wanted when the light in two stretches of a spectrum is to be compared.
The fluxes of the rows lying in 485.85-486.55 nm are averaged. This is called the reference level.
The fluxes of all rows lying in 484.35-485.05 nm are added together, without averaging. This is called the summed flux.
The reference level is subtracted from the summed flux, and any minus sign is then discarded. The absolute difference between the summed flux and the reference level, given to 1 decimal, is 242.9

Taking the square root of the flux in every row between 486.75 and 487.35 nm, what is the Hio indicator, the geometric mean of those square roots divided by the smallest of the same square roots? 1.08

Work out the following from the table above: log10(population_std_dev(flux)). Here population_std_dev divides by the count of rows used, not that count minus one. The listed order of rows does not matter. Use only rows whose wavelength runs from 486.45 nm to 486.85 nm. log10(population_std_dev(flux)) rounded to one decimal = 0.1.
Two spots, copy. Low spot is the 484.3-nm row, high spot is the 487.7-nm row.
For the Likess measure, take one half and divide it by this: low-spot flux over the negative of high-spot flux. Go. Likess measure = -0.53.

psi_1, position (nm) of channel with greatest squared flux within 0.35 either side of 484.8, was 484.9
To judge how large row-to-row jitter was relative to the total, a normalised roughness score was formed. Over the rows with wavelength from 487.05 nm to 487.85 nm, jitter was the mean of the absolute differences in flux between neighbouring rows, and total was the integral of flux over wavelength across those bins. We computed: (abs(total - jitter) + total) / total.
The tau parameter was 1.92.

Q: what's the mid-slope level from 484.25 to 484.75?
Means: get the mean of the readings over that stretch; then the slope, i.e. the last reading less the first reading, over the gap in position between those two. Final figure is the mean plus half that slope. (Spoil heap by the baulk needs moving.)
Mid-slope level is 36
